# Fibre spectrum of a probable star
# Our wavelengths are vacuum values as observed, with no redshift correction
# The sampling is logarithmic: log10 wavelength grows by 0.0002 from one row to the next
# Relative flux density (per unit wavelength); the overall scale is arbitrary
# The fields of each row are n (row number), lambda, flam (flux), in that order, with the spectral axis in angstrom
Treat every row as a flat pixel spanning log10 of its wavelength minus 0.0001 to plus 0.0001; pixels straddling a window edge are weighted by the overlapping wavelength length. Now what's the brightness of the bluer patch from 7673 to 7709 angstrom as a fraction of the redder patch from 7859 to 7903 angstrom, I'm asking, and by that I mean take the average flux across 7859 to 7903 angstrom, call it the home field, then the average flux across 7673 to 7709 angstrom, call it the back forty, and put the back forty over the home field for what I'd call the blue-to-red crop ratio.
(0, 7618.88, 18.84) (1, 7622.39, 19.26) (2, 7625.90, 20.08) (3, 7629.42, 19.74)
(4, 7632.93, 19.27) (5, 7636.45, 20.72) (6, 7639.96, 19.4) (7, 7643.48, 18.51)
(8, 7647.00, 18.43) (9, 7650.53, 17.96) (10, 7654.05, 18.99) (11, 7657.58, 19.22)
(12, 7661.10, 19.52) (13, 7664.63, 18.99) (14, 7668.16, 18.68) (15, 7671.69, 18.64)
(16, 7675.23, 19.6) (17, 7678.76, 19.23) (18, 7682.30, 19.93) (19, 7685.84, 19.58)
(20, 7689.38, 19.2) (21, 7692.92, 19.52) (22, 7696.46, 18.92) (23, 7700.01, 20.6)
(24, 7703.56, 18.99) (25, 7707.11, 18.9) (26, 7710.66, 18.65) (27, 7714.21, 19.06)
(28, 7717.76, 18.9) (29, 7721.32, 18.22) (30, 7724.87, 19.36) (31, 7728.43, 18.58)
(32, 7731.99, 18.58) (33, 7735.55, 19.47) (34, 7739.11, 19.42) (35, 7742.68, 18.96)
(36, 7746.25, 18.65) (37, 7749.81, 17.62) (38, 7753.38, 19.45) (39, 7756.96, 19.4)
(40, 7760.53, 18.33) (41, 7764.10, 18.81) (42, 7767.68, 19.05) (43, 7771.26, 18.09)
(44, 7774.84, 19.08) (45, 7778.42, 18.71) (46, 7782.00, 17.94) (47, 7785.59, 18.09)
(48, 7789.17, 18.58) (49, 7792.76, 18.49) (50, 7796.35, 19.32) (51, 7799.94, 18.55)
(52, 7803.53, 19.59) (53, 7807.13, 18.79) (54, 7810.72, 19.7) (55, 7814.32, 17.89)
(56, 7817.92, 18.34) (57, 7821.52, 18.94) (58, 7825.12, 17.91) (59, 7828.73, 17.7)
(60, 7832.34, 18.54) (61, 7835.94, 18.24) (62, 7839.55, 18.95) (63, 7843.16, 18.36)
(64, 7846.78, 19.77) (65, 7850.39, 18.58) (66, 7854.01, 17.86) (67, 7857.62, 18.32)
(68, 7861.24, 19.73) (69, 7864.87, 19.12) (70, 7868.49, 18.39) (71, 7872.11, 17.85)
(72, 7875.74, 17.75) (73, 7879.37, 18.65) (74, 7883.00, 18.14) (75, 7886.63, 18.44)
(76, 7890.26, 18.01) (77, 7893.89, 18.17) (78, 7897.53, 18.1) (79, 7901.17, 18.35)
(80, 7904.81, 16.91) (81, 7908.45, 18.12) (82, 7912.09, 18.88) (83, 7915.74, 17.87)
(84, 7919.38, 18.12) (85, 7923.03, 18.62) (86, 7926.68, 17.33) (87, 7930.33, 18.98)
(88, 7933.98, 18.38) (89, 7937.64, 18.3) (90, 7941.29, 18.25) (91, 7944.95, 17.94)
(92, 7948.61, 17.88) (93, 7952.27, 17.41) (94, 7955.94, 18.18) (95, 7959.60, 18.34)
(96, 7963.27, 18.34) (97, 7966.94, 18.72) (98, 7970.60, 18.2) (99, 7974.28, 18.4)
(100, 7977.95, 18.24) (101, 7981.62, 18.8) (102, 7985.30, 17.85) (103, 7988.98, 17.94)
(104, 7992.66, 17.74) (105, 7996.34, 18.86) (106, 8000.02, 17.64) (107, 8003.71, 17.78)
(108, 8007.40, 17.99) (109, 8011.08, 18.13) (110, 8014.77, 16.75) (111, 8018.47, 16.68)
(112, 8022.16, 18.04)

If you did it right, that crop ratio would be 1.06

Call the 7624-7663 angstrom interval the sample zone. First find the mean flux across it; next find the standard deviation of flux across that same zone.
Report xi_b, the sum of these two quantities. 20.0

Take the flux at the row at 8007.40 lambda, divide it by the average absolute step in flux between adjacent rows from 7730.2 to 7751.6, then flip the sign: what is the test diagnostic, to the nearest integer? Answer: -33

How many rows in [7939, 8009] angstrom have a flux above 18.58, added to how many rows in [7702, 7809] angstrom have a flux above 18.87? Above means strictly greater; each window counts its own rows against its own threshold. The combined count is 17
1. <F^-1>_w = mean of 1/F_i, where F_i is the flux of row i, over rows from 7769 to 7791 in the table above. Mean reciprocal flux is 0.0543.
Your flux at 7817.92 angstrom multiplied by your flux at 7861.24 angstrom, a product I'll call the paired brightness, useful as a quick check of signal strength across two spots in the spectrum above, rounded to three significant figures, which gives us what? 362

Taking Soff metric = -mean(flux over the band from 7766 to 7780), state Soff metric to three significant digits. -18.7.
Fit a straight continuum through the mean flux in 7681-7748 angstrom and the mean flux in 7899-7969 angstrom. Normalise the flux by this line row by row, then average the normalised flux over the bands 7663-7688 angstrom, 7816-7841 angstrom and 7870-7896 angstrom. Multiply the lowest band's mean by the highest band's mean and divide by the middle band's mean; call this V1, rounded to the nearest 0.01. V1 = 1.00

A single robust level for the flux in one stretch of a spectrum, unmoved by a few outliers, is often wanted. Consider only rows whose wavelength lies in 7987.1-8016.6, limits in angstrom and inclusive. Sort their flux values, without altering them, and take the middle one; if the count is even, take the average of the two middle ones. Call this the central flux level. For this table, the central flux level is 17.9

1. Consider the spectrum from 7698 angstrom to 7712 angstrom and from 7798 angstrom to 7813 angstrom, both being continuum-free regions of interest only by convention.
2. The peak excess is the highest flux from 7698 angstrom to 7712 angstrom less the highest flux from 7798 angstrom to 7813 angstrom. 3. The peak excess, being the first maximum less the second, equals 0.90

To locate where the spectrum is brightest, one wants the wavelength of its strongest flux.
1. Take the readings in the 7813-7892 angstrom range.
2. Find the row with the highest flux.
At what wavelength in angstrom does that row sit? 7846.78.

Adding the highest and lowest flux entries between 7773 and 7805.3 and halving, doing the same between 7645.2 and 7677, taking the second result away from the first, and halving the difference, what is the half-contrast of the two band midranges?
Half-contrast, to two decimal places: -0.01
